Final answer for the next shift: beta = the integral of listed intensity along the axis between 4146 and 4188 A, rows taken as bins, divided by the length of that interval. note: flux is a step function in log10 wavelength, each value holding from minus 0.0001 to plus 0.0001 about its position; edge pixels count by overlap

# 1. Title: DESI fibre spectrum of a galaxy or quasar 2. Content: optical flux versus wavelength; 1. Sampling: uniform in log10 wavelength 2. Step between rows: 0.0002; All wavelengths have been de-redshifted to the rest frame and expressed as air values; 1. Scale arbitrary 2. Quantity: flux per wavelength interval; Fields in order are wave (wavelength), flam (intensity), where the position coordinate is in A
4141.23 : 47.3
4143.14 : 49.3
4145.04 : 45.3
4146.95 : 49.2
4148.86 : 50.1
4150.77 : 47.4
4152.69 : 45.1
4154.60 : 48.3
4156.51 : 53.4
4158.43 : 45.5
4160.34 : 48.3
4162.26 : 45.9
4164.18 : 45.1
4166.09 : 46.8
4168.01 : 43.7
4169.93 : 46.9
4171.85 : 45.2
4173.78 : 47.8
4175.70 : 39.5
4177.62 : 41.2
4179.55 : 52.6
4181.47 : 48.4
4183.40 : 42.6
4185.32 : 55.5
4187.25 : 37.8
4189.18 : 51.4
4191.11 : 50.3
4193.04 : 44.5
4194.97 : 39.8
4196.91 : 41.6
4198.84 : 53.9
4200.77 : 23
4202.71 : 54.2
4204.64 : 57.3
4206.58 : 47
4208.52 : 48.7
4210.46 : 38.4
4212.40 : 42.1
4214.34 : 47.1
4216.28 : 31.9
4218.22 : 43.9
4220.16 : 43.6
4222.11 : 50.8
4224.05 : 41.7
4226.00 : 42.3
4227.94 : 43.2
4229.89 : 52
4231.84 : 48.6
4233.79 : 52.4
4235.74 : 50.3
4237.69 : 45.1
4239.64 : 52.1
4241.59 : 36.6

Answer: 46.7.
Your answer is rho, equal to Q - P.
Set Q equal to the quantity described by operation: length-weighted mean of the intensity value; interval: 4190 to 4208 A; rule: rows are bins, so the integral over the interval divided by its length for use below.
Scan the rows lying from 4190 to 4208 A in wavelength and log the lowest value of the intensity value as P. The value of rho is 23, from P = 23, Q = 45.8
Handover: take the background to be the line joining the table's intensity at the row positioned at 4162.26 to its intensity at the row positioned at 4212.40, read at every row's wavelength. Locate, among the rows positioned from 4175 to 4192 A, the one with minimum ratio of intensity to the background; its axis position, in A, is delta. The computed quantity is 4187.25 A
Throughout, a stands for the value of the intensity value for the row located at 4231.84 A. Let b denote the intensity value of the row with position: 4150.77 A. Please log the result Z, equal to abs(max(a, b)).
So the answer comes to 49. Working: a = 48.6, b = 47.4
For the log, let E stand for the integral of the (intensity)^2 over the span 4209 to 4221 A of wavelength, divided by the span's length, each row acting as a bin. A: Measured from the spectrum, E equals 1744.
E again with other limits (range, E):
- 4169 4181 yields 2102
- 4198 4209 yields 2367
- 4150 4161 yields 2312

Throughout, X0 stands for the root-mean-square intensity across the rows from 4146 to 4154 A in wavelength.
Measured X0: 48.0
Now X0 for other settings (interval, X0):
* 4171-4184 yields 45.5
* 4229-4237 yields 50.8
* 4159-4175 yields 46.2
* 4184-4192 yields 49.2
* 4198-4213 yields 46.7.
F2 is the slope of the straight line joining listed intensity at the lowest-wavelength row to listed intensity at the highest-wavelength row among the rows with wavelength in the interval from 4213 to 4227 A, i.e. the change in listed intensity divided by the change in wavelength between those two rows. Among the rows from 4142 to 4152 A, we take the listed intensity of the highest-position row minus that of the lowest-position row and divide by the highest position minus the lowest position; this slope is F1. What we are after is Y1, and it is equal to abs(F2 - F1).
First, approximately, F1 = -0.25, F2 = -0.41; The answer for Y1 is 0.16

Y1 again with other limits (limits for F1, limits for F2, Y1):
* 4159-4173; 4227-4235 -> 1.84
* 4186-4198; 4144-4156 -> 0.08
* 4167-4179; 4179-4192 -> 0.06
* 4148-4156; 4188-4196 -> 1.69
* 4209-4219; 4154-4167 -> 0.84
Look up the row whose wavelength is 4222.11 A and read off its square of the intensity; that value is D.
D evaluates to 2581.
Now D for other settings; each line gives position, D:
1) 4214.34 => 2218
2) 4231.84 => 2362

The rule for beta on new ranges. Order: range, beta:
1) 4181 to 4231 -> 45.1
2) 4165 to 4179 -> 44.7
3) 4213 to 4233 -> 44.5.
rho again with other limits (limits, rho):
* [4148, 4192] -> 9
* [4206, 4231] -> 12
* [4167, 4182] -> 6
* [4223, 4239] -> 5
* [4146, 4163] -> 3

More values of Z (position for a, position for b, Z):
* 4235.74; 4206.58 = 50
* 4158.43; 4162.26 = 46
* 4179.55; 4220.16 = 53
